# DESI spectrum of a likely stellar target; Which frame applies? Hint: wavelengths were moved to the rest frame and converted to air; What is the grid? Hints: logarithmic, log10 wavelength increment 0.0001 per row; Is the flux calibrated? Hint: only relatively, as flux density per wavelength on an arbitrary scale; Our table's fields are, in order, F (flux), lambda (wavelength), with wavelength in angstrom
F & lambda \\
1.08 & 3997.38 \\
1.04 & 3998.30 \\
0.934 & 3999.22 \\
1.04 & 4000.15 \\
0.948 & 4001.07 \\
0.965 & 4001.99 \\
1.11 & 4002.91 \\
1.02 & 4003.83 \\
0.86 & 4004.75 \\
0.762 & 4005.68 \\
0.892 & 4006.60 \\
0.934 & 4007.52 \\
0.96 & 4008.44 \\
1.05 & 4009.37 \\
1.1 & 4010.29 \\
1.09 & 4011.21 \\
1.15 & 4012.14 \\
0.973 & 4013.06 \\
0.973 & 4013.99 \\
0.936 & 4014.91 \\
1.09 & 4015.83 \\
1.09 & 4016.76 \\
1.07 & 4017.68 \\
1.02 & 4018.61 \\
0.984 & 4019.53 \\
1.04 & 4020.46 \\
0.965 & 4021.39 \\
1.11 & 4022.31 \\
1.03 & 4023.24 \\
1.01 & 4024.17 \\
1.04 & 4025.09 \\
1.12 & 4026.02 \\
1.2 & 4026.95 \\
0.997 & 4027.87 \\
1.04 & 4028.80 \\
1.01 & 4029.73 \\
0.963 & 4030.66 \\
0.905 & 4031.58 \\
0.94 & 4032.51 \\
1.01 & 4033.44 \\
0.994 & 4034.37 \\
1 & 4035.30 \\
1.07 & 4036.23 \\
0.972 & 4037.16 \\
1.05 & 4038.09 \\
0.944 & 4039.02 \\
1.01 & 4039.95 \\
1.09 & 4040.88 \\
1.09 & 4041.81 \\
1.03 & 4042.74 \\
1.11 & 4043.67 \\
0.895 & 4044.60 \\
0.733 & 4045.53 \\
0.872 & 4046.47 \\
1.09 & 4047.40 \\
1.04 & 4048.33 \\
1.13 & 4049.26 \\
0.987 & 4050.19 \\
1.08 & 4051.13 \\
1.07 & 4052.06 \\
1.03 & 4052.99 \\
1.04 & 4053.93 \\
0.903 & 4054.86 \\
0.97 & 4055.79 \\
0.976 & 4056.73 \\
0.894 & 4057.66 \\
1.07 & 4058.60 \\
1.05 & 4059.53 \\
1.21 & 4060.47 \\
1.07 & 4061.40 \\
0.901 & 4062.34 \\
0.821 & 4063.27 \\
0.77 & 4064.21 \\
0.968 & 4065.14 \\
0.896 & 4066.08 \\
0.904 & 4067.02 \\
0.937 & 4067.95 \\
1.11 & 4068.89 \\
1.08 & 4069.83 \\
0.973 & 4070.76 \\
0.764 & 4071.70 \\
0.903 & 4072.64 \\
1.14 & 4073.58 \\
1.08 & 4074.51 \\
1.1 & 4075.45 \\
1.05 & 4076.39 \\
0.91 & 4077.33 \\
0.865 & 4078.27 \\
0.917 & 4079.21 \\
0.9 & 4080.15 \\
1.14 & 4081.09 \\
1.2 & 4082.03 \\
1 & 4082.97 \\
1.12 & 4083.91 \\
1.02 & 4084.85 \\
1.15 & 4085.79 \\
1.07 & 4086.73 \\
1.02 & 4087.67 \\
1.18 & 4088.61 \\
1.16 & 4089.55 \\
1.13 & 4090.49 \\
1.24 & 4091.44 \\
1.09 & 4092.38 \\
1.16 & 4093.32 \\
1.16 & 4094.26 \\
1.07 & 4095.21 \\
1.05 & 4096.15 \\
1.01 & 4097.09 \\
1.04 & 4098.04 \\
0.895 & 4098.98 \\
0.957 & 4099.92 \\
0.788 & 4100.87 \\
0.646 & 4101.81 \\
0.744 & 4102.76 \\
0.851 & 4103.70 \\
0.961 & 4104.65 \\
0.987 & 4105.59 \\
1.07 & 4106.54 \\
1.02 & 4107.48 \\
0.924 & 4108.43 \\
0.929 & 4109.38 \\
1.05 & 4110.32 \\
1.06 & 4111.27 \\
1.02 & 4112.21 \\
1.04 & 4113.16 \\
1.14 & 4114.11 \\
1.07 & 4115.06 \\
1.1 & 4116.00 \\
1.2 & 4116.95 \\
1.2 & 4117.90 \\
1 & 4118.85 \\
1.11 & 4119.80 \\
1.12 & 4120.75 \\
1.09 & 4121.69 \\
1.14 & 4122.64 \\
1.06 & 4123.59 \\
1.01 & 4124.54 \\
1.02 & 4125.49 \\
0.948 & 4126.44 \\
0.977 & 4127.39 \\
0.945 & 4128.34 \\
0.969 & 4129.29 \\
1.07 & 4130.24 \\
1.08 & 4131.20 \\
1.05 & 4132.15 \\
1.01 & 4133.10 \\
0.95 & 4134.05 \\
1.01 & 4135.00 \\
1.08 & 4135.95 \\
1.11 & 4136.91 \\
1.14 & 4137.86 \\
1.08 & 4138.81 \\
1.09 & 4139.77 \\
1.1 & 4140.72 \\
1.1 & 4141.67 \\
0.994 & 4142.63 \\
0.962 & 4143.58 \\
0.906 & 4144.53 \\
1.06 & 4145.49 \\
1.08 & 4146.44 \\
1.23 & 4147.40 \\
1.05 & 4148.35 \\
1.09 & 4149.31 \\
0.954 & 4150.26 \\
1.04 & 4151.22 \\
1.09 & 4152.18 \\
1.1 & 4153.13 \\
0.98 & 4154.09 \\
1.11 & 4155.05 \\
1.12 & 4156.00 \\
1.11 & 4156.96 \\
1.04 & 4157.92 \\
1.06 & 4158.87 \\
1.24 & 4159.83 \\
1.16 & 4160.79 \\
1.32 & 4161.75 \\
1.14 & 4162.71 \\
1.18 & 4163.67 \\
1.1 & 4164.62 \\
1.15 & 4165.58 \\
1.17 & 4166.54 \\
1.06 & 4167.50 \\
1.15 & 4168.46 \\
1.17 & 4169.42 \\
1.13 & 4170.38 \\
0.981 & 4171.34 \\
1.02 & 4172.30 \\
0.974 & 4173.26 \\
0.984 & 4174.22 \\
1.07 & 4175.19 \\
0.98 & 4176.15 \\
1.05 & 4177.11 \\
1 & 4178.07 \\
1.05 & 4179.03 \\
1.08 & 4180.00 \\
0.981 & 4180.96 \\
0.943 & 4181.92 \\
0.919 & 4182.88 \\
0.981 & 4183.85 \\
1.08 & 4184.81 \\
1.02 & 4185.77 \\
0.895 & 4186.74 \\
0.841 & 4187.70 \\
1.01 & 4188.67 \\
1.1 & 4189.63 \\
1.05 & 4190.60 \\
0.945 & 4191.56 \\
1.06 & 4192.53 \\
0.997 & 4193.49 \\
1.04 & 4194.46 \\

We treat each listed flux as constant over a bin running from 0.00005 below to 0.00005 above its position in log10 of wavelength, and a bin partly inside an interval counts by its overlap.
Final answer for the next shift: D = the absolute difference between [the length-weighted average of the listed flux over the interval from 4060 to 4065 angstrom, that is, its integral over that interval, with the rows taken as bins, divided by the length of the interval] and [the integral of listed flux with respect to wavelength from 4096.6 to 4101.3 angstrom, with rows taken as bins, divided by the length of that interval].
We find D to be 0.02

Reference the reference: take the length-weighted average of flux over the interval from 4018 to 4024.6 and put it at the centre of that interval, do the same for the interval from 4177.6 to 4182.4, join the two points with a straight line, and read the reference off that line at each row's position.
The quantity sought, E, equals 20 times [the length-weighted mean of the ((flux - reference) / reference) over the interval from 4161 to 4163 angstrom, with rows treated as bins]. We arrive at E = 4.3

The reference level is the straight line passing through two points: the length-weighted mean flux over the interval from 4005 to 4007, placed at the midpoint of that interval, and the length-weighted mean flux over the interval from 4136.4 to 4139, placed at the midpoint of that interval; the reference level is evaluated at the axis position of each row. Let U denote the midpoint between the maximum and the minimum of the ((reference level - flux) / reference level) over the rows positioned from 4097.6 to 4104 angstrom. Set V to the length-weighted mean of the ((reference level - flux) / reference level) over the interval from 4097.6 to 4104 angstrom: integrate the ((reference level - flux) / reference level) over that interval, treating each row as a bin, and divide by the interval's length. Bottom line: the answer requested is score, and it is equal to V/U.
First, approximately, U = 0.18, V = 0.18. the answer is 1.00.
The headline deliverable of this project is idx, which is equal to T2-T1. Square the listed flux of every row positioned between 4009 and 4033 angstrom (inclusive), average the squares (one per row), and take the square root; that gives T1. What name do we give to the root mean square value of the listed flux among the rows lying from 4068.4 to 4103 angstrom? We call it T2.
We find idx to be -0.01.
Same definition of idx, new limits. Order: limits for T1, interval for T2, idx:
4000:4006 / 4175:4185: 0.05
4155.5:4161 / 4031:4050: -0.12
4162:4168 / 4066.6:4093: -0.09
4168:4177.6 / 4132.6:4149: 0.01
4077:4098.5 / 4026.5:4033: -0.06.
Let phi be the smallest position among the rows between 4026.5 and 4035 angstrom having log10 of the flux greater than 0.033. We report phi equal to 4026.95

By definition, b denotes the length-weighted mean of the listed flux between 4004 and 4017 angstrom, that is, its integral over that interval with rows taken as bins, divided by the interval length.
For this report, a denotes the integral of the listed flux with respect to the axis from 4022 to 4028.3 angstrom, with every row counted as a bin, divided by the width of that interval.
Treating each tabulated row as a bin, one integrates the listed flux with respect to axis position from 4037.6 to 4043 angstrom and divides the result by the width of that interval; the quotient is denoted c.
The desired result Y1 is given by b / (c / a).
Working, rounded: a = 1.07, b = 0.99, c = 1.04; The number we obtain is 1.02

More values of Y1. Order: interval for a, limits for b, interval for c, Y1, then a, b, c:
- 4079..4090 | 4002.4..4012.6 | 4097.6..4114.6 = 1.12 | 1.08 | 0.99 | 0.95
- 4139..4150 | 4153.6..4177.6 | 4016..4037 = 1.13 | 1.06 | 1.10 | 1.03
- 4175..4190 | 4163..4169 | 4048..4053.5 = 1.07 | 1.00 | 1.14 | 1.06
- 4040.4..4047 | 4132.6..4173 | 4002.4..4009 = 1.13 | 0.98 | 1.09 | 0.94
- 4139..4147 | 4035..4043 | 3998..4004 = 1.06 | 1.04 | 1.03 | 1.01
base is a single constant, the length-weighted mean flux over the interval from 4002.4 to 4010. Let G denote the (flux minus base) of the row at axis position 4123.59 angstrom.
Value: 0.11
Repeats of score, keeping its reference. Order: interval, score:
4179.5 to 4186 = 1.01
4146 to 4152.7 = 1.38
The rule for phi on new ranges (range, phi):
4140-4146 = 4140.72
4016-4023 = 4016.76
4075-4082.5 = 4075.45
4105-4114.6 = 4114.11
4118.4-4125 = 4119.80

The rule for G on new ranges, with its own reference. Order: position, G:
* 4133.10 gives 0.06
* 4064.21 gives -0.18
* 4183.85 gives 0.03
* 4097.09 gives 0.06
